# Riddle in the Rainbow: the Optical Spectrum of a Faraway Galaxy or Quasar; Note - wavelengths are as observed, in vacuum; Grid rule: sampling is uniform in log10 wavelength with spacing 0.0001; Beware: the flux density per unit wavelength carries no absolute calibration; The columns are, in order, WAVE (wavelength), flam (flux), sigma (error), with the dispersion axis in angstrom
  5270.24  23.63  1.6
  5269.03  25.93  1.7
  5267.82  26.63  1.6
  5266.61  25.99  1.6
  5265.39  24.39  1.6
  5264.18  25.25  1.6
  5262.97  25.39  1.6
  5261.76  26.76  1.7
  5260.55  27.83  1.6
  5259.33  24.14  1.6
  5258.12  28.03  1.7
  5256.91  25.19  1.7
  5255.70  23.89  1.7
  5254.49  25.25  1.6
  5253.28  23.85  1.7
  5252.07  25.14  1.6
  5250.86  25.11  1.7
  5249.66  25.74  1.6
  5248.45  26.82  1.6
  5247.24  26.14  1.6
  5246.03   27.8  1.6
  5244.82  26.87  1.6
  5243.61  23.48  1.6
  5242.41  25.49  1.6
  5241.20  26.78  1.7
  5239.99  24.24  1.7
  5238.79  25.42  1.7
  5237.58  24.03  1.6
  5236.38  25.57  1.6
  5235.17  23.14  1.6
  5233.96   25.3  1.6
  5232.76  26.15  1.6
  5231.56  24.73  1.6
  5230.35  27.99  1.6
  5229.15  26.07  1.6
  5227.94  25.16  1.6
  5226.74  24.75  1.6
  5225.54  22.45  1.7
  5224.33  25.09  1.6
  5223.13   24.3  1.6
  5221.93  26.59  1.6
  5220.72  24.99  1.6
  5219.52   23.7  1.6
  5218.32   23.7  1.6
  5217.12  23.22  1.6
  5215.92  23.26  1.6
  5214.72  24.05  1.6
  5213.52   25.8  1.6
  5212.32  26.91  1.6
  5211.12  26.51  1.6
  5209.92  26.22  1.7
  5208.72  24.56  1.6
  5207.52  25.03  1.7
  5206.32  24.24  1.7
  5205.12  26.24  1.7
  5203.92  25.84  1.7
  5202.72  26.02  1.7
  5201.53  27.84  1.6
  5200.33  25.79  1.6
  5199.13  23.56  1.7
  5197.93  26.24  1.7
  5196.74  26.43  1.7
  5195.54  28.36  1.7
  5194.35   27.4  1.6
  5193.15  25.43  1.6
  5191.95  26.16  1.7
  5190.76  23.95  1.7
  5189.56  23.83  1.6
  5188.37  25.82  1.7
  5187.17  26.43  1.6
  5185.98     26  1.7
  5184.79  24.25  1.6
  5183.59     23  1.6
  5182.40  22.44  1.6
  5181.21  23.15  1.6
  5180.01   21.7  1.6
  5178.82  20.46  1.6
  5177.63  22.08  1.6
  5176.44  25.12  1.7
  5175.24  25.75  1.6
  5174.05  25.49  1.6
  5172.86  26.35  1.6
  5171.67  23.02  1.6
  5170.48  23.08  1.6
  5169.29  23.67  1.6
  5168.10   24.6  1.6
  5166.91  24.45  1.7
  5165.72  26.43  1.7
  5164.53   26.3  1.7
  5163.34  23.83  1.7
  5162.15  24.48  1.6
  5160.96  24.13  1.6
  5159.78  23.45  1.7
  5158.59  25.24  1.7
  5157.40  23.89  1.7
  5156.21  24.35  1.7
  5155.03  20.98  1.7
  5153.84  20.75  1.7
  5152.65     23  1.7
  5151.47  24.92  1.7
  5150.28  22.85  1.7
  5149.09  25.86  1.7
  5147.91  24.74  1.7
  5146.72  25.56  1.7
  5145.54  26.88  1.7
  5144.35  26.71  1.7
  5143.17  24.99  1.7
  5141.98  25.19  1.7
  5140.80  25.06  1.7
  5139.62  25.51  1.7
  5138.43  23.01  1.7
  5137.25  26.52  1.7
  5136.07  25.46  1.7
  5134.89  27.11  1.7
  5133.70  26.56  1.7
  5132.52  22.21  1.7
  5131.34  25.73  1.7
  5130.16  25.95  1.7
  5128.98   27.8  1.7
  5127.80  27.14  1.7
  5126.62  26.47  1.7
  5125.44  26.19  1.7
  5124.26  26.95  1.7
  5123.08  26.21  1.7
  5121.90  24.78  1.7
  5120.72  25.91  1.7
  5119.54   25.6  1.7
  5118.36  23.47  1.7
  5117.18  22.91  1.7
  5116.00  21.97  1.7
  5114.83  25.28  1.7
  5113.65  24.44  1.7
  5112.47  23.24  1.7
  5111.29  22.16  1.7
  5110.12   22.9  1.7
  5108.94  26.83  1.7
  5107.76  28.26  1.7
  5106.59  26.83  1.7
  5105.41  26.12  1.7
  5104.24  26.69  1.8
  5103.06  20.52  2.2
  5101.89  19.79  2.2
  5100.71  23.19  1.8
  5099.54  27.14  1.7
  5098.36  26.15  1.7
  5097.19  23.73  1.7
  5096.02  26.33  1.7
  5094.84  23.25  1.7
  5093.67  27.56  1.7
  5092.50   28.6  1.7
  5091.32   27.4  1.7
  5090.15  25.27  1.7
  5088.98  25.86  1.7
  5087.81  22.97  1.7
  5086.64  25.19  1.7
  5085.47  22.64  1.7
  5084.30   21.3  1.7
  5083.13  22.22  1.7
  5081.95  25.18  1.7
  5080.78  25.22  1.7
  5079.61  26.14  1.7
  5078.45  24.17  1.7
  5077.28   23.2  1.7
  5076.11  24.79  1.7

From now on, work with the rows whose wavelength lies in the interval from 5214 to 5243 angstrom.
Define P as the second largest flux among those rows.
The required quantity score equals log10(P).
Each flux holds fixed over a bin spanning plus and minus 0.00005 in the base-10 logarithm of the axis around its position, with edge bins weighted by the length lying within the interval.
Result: 1.43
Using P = 26.78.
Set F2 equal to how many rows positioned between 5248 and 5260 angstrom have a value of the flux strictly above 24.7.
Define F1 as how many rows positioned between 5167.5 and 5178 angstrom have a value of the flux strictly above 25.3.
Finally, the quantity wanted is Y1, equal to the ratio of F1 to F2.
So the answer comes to 0.4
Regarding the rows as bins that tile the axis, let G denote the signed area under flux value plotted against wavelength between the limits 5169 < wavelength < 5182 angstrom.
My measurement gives 307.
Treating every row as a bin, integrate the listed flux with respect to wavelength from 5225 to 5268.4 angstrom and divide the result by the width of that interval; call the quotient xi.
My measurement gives 25.5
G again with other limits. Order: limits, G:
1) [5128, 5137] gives 233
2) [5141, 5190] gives 1190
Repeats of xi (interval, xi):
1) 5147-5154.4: 23.8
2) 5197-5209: 25.6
